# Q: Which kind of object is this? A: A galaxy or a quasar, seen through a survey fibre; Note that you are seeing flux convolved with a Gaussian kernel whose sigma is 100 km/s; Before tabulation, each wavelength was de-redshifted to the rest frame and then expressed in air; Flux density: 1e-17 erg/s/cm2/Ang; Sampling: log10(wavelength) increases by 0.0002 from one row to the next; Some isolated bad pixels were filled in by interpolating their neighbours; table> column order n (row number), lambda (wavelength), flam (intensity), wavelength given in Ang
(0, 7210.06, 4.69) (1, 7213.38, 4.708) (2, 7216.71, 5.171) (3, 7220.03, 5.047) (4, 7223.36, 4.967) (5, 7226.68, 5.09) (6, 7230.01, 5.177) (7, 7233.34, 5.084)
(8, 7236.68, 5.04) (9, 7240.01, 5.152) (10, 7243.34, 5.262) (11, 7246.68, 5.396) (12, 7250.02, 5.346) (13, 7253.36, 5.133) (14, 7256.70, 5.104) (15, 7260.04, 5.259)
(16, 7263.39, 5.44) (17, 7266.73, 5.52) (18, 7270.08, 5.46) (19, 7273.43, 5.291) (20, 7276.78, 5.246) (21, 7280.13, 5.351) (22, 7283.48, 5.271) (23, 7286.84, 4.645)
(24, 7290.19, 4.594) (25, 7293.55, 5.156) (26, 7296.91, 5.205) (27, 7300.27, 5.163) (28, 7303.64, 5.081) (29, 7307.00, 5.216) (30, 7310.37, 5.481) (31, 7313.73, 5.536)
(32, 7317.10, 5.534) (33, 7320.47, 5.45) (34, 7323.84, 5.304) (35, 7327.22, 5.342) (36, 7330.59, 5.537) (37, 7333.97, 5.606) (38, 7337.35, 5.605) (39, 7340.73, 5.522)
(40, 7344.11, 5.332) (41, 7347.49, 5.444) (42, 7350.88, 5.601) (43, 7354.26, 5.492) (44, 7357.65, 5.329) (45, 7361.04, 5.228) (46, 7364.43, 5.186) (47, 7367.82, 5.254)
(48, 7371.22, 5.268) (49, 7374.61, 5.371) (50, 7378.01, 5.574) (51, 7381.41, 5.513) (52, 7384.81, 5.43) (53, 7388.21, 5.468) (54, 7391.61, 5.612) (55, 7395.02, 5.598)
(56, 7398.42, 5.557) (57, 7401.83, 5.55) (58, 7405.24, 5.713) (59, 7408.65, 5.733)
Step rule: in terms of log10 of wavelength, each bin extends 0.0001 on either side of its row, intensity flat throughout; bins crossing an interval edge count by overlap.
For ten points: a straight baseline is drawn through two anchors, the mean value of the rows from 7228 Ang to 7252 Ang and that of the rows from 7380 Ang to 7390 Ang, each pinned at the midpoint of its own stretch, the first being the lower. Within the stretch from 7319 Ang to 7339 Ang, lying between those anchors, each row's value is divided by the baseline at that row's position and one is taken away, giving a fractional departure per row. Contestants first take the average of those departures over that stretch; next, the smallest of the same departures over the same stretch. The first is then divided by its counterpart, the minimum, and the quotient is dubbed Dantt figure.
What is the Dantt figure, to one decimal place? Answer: -1.9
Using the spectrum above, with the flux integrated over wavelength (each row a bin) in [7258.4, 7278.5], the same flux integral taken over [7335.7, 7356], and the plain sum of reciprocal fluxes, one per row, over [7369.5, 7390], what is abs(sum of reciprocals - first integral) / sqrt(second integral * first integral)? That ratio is 0.97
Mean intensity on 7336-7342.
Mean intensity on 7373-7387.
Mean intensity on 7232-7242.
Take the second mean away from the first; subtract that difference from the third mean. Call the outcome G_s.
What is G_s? 5.0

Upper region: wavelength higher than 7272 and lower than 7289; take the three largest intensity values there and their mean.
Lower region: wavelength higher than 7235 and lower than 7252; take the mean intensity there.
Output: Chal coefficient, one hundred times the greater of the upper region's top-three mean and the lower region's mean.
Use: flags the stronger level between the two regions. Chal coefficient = 530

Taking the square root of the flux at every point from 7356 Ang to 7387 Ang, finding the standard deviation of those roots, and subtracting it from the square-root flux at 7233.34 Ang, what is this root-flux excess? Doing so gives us 2.23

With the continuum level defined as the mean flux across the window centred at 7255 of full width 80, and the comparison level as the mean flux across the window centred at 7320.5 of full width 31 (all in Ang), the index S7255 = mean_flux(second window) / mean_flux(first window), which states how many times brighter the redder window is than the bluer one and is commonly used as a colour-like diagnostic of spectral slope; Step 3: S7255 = 1.05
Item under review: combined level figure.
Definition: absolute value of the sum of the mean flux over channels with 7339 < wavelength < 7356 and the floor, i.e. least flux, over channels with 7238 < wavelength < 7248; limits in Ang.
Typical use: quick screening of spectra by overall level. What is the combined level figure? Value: 10.63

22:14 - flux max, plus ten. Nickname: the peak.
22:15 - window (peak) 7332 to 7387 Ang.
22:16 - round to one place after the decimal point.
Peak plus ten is 15.6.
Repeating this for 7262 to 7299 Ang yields 15.5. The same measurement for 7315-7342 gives 15.6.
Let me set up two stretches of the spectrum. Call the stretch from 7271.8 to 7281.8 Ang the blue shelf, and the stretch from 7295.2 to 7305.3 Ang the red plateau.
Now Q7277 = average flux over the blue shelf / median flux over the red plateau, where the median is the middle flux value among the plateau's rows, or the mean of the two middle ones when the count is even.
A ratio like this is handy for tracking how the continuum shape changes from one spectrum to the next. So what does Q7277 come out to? 1.03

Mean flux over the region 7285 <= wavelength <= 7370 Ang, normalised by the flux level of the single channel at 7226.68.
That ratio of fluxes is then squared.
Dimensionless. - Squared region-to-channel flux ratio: 1.09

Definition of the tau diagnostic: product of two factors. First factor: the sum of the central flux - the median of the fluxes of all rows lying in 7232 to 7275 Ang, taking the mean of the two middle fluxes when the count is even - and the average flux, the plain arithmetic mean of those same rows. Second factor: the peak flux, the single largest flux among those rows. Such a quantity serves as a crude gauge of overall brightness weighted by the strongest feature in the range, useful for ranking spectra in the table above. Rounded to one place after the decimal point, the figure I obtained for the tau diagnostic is 58.1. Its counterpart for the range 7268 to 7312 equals 56.9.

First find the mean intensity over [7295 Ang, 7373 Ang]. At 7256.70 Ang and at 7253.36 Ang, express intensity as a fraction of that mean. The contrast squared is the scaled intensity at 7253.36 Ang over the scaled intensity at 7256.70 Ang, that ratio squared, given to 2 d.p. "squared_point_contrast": 1.01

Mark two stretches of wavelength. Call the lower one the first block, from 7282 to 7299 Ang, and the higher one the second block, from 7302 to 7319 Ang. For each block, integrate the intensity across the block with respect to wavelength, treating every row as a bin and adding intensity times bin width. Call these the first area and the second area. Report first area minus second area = -7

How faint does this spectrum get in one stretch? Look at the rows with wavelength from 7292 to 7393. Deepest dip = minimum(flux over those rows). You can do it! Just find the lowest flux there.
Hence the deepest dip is 5.081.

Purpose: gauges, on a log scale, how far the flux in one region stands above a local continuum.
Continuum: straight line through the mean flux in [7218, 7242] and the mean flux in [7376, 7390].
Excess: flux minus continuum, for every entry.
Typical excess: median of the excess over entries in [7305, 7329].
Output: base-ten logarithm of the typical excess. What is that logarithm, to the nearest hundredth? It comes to -0.91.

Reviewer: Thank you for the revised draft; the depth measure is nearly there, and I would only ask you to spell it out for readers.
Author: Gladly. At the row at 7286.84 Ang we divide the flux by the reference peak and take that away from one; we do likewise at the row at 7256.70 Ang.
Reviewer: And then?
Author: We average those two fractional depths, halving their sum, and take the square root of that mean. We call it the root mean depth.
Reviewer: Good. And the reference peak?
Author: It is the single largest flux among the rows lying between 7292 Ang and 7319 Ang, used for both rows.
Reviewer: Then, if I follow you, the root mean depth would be 0.35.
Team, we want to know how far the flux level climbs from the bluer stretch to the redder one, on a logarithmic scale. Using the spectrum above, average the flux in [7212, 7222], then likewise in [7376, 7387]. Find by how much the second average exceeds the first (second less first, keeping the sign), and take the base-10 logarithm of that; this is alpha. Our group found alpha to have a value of -0.3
